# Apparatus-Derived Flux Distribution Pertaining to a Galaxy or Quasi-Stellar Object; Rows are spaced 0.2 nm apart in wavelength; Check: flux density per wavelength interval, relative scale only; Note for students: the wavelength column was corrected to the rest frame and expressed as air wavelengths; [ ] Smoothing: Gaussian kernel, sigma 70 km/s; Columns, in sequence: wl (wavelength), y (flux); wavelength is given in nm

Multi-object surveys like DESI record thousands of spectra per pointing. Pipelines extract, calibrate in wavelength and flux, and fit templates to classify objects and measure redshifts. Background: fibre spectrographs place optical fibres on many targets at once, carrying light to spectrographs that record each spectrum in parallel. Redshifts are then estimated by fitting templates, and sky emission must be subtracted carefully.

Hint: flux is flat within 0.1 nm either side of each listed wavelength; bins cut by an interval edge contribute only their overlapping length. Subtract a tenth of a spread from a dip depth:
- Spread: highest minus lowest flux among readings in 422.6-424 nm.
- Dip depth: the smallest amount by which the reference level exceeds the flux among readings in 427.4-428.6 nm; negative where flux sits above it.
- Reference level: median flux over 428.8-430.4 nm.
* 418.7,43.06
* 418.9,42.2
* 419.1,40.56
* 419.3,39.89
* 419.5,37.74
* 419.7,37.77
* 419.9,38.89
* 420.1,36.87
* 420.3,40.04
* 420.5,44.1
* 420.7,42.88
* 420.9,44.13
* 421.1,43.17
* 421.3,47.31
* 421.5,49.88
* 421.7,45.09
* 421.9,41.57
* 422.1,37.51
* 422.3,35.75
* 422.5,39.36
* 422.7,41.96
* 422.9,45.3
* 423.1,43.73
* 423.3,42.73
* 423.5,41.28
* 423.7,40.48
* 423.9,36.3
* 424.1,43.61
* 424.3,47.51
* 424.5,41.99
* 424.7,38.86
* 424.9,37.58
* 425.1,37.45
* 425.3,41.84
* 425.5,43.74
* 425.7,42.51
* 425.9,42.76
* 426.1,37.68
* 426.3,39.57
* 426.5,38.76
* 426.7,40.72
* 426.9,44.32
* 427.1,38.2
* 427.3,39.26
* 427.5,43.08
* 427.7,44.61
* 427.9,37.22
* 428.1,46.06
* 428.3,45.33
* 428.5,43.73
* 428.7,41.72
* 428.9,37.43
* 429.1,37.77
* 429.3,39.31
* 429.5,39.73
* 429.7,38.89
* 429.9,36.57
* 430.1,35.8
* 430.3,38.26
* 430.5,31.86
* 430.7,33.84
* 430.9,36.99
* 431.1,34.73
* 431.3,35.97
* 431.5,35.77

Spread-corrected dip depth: -8.9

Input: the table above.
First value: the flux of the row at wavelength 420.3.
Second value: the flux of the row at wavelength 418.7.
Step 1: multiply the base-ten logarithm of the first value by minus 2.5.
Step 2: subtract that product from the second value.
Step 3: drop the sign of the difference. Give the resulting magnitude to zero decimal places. 47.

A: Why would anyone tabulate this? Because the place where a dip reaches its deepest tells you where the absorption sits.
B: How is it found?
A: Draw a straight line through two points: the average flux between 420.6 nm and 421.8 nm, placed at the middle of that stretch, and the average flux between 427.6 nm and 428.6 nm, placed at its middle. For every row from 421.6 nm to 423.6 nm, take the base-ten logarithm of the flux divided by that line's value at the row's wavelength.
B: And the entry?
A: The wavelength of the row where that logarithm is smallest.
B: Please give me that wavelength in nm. 422.3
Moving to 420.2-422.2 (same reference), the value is 422.1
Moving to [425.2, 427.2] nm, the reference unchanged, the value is 426.1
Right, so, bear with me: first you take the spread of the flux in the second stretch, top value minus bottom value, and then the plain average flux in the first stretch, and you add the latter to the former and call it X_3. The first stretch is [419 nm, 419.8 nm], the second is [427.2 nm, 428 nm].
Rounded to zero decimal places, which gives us 46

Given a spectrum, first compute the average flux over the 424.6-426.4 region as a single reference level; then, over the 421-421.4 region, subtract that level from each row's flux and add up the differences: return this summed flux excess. 10.0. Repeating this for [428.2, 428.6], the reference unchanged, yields 8.6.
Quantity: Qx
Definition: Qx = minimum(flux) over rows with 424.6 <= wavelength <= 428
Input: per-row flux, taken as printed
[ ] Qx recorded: 37.22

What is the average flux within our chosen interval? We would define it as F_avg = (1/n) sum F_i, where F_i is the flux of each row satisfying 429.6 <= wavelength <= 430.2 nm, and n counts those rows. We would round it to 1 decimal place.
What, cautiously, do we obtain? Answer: 37.1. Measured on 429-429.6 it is 38.9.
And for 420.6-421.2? 43.4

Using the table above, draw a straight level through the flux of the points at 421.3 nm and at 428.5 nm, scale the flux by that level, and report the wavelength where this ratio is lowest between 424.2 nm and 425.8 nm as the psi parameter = 425.1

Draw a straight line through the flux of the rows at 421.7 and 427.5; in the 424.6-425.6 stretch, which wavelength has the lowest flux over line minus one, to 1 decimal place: 425.1 nm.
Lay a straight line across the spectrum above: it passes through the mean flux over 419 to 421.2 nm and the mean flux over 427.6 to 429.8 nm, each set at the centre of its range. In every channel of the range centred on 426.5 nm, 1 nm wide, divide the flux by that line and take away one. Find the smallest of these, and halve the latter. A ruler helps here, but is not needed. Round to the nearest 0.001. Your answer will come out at -0.040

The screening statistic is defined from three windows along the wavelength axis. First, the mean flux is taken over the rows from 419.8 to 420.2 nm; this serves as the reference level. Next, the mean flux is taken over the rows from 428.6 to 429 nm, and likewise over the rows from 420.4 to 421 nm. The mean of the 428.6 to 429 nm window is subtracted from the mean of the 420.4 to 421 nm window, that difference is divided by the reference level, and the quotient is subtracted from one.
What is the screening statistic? 0.89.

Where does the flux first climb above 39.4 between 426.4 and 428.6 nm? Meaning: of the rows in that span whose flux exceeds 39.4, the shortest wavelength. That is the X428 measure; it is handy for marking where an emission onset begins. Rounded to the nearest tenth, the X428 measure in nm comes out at 426.7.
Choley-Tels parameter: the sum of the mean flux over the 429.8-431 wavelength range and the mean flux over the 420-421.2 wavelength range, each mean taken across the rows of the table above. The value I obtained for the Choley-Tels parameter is 77.4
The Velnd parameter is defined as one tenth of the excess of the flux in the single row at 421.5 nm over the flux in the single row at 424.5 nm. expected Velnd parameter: 0.79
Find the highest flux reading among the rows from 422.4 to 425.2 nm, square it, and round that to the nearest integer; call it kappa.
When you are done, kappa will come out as 2257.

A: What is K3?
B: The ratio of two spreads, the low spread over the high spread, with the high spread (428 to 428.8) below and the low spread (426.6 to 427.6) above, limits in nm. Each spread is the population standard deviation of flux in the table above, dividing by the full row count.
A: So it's 1.37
